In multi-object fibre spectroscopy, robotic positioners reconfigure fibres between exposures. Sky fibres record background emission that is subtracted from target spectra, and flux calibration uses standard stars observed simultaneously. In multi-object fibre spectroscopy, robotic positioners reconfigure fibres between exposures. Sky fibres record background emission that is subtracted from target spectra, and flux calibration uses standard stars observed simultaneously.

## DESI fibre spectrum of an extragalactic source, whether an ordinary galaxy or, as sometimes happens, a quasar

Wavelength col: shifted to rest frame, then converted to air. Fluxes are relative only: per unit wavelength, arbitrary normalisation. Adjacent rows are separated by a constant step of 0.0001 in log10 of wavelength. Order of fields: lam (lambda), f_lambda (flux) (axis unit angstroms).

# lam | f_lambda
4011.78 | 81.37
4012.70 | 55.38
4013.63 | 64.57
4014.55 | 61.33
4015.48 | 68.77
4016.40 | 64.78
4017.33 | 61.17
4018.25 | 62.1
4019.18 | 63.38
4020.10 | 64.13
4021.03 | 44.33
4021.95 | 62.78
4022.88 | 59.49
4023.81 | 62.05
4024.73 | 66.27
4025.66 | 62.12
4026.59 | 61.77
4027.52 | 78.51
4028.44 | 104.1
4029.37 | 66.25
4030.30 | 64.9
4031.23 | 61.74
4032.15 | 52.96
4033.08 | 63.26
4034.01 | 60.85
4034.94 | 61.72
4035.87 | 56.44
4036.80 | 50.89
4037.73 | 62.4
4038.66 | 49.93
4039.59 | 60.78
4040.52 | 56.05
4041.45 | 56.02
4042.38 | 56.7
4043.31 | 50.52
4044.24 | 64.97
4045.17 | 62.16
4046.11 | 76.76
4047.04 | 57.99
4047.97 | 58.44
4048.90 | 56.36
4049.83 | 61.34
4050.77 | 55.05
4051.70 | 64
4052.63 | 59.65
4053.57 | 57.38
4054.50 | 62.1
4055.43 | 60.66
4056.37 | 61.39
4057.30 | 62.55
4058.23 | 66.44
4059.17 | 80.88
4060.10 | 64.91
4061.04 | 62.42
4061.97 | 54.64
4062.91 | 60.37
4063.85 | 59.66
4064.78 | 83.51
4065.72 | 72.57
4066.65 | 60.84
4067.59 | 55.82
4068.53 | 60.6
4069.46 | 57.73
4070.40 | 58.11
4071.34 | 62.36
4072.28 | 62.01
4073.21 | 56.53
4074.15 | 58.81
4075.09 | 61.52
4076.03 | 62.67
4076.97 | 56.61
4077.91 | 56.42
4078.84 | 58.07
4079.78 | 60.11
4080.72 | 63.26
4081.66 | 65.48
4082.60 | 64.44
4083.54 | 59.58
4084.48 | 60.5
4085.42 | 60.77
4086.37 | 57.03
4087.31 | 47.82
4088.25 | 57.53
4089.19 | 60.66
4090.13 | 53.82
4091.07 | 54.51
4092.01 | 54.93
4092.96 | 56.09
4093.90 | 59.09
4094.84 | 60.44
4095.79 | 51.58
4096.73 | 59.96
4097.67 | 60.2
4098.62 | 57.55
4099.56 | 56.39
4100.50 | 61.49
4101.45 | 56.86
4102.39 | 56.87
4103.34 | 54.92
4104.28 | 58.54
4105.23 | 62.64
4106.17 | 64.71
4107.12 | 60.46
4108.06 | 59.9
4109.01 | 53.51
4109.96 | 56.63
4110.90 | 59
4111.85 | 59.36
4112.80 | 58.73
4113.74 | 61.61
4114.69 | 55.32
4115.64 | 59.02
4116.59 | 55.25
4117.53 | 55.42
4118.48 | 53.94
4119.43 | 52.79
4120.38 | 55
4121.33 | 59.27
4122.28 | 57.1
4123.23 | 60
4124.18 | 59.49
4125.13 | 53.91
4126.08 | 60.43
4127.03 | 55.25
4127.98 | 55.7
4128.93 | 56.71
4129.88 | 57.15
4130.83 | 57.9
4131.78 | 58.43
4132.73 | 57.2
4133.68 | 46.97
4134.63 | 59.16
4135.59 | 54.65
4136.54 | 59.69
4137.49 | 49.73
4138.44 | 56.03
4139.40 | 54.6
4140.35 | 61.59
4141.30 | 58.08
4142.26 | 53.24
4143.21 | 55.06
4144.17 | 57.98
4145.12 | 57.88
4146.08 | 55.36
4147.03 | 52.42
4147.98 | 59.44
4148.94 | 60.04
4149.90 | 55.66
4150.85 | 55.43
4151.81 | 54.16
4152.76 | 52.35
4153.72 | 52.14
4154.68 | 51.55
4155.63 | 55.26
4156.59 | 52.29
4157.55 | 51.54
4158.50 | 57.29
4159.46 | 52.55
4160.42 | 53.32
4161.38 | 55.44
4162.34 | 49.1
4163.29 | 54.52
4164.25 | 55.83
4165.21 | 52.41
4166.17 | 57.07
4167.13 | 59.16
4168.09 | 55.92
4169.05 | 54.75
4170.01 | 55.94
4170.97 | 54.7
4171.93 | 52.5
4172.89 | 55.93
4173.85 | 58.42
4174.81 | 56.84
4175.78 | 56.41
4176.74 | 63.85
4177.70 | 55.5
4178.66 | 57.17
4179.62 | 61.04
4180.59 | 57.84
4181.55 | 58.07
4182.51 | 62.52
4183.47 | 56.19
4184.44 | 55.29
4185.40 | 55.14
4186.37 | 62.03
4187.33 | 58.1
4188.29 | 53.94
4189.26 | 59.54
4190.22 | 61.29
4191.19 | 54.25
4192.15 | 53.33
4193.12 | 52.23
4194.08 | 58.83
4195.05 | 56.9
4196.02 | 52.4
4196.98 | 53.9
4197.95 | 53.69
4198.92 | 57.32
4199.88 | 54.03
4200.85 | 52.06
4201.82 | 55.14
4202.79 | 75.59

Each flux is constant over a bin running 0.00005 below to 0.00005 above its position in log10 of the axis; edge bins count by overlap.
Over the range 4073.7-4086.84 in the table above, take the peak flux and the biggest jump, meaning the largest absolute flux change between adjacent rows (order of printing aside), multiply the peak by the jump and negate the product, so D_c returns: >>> -397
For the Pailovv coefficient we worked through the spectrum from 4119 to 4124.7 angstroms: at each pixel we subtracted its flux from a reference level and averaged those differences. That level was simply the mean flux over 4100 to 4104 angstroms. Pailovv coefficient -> 0.3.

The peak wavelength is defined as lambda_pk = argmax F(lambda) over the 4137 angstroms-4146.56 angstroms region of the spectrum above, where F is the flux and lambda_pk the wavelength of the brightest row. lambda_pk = 4140.35 angstroms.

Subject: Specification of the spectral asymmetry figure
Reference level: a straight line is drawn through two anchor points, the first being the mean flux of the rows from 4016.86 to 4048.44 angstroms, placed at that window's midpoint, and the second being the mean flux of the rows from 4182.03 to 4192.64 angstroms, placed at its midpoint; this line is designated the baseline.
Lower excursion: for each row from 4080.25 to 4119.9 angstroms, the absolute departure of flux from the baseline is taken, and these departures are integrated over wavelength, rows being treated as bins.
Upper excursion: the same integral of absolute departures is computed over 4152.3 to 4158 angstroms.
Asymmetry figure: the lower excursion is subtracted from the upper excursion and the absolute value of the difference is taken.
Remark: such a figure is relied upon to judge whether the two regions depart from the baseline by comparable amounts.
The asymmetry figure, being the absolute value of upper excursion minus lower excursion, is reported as 89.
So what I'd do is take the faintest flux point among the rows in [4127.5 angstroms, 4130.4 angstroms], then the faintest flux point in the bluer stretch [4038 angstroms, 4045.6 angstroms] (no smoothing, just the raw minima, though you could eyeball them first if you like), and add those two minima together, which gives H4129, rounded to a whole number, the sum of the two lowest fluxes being 106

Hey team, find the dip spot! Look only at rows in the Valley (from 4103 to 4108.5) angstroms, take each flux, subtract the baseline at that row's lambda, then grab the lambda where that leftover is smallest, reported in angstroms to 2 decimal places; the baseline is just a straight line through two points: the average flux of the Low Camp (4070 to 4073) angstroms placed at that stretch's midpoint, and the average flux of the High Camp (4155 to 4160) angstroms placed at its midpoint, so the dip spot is 4103.34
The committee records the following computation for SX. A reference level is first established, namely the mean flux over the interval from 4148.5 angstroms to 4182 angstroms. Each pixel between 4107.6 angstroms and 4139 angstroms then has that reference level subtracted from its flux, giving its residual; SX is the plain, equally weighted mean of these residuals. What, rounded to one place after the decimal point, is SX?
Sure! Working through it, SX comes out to 1.2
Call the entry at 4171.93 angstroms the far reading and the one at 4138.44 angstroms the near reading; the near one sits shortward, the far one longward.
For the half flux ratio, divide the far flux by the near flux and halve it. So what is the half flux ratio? 0.468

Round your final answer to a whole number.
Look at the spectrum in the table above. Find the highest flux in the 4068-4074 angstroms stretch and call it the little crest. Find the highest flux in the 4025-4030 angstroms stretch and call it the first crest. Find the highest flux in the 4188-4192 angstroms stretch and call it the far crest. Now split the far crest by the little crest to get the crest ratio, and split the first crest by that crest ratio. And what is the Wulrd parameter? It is 106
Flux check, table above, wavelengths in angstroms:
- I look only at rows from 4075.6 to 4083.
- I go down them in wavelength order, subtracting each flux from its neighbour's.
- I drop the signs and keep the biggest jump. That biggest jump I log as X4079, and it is 6.1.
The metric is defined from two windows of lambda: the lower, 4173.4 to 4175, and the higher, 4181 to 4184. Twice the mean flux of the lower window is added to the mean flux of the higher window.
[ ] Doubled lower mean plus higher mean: 174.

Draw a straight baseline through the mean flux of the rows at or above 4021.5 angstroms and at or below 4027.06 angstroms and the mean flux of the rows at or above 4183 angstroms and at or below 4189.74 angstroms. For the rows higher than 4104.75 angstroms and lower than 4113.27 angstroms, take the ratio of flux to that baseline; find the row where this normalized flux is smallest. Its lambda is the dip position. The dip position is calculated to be 4109.01 angstroms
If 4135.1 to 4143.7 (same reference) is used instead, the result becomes 4137.49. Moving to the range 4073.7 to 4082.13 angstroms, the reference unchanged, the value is 4077.91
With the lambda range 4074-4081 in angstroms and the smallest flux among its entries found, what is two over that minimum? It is 0.0354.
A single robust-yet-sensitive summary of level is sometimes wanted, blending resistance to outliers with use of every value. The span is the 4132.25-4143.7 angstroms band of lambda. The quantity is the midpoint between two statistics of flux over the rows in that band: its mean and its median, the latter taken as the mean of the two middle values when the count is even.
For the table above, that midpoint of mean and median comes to 56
